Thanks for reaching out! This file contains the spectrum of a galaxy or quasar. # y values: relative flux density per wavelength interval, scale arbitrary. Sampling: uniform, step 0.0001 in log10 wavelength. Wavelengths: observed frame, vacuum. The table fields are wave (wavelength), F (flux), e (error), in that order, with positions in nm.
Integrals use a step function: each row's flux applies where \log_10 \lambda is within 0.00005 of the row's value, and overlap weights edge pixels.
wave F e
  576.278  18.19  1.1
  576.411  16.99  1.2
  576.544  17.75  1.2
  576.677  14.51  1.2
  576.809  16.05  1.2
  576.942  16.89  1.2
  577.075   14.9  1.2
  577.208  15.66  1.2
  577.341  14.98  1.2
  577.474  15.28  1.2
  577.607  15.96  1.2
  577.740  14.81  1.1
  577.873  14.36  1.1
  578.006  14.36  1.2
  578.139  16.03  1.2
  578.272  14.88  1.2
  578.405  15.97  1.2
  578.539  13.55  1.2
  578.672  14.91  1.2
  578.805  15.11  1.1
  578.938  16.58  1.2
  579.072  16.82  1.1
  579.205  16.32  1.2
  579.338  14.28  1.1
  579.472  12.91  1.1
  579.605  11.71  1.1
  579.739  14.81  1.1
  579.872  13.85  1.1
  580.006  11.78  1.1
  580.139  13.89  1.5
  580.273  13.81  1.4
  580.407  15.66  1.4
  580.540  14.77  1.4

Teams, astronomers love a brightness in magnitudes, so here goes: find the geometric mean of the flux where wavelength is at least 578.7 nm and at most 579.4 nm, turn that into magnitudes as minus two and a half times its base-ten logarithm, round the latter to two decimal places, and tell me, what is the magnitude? -3.00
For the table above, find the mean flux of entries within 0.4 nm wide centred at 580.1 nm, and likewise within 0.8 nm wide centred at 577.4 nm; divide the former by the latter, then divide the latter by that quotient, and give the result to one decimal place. 17.7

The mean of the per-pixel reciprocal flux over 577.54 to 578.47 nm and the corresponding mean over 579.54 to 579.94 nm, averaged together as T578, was 0.070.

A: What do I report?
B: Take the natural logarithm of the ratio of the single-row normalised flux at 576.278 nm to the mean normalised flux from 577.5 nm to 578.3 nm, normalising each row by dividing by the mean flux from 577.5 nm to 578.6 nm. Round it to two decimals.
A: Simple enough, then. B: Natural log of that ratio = 0.19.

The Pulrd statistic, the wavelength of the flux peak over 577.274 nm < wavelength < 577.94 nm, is 577.607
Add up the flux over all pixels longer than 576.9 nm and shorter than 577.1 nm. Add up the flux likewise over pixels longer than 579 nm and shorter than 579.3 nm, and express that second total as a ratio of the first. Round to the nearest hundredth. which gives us 1.04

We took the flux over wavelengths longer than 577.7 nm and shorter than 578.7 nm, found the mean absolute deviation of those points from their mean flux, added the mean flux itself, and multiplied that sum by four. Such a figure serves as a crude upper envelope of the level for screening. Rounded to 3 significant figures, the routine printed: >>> 61.8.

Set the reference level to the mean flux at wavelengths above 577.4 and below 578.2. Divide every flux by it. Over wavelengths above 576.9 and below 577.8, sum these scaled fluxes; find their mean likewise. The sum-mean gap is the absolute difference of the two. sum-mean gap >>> 6.1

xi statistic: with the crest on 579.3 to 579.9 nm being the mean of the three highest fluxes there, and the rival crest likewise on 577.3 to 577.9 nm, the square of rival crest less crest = 1.20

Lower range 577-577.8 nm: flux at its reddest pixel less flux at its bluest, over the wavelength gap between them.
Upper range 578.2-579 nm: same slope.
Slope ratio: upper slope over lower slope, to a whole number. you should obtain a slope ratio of -19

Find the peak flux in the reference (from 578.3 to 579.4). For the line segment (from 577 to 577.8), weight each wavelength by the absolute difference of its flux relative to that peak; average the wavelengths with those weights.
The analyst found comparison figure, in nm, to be 577.40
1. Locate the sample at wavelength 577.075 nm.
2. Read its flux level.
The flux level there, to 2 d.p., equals 14.90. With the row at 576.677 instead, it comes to 14.51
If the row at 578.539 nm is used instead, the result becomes 13.55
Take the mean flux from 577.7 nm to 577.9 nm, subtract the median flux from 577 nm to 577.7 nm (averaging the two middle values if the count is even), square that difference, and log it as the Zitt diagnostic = 0.5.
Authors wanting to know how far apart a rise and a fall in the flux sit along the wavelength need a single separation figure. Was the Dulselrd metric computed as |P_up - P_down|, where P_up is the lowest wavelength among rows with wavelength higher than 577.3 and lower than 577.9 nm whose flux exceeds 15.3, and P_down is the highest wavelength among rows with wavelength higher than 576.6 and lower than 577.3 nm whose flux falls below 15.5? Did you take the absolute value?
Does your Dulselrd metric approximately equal 0.53 nm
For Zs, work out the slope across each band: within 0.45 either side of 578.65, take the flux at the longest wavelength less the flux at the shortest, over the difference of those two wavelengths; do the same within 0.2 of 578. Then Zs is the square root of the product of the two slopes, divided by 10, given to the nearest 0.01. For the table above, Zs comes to 0.39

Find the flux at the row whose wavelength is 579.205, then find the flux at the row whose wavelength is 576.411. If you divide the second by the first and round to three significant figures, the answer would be 1.04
